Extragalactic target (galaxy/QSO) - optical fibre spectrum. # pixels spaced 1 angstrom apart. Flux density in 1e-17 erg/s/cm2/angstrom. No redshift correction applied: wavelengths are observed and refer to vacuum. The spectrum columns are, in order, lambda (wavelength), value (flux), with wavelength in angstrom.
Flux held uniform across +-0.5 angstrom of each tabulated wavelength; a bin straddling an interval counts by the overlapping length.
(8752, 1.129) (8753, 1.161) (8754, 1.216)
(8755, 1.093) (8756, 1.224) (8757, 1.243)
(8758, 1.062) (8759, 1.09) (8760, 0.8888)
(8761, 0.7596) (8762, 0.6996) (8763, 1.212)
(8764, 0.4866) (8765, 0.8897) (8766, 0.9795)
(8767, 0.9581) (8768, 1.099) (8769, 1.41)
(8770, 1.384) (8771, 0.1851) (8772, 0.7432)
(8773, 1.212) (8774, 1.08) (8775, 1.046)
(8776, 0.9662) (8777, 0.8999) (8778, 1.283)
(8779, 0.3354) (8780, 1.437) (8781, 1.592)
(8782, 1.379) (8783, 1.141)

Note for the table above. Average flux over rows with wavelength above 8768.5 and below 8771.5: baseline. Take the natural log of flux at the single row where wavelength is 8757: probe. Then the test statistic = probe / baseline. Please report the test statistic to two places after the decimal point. 0.22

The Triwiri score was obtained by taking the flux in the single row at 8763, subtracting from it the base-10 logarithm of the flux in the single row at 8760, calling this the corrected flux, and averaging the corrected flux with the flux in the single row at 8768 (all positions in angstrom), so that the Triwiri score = 1.18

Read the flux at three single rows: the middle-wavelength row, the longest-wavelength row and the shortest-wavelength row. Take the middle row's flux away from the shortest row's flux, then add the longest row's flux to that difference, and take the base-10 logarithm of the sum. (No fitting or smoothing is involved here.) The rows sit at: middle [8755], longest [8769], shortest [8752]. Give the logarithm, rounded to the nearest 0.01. 0.16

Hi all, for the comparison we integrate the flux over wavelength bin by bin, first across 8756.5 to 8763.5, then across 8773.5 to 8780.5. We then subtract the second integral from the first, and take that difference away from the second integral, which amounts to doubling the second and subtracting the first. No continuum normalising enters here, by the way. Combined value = 7.1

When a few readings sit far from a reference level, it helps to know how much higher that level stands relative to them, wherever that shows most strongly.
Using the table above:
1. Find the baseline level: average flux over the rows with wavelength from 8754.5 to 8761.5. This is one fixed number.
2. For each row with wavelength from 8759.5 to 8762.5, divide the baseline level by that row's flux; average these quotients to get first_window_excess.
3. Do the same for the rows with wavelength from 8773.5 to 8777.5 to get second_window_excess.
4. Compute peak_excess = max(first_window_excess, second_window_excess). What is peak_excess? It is 1.36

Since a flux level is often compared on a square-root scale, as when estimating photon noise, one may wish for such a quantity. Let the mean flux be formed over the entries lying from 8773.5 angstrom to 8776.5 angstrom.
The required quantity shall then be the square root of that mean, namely 1.02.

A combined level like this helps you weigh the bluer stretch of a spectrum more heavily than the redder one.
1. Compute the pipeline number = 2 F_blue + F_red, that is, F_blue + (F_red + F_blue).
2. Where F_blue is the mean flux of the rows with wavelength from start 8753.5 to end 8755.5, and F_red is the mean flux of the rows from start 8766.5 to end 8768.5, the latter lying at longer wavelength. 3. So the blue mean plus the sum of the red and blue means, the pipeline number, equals 3.3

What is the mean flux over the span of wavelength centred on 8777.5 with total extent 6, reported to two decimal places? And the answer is 0.99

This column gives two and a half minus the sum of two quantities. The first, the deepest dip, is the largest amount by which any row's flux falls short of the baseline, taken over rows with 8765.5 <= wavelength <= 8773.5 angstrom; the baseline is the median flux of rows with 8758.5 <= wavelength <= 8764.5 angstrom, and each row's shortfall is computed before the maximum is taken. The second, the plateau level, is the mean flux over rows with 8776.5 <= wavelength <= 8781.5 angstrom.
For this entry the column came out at 0.75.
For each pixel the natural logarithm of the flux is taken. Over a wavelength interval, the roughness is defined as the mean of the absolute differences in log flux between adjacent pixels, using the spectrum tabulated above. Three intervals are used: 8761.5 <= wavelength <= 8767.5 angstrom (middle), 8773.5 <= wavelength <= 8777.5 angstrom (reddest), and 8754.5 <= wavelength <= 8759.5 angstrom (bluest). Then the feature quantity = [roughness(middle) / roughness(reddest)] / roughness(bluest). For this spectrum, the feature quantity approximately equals 92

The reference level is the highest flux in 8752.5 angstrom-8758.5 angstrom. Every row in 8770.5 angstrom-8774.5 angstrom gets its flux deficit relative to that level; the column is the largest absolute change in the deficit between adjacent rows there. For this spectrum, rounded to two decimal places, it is 0.56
